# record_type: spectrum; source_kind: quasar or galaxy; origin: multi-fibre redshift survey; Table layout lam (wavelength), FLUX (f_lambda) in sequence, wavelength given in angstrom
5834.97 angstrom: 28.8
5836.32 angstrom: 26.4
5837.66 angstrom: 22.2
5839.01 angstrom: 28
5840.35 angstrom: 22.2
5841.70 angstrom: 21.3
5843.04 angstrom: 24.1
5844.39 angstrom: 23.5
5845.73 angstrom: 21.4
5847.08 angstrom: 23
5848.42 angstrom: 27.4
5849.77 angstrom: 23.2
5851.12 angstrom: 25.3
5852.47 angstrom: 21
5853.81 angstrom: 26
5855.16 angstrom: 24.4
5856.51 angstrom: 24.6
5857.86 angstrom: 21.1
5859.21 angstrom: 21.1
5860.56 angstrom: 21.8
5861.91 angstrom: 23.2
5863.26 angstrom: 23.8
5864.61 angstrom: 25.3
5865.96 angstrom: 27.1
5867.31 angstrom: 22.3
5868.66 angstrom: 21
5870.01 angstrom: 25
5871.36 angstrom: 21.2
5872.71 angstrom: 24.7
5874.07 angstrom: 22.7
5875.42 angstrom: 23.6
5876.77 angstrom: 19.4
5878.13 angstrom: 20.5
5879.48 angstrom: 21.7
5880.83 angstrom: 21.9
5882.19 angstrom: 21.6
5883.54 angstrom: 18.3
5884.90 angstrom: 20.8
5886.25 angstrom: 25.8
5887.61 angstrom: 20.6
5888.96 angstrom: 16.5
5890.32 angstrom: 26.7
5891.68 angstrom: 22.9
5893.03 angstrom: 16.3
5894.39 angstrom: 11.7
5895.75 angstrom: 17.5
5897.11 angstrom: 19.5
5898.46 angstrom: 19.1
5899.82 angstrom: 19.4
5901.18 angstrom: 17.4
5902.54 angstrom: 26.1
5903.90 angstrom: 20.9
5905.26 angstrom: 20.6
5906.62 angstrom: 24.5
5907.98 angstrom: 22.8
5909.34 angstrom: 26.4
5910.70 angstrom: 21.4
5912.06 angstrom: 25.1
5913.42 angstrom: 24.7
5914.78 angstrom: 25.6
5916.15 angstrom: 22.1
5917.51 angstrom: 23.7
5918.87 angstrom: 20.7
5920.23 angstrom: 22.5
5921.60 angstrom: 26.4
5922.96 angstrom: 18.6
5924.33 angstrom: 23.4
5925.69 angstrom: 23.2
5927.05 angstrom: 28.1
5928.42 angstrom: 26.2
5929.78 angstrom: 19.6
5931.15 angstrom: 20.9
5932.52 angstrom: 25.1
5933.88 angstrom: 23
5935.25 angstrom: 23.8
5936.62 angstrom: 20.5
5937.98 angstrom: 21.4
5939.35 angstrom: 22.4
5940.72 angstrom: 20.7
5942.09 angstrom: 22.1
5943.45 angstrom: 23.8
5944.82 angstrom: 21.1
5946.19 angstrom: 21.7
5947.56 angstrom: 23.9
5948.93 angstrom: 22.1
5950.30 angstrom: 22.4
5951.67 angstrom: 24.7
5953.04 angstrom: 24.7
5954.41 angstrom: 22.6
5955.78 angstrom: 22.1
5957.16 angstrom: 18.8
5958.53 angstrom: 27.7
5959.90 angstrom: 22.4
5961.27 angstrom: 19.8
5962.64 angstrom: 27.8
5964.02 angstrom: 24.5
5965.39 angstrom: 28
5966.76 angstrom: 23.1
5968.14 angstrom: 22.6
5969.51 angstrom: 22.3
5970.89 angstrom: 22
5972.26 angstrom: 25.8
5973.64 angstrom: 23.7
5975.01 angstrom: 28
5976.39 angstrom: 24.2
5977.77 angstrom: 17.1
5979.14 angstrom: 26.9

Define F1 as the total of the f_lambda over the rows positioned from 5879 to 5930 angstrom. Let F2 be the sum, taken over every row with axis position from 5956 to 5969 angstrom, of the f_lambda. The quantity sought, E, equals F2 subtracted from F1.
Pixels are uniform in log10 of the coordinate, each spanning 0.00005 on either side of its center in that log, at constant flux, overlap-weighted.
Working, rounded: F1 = 830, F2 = 215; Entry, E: 616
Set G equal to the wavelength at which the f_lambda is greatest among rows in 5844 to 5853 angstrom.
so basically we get 5848.42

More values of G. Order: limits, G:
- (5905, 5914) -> 5909.34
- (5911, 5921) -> 5914.78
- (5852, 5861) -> 5853.81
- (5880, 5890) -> 5886.25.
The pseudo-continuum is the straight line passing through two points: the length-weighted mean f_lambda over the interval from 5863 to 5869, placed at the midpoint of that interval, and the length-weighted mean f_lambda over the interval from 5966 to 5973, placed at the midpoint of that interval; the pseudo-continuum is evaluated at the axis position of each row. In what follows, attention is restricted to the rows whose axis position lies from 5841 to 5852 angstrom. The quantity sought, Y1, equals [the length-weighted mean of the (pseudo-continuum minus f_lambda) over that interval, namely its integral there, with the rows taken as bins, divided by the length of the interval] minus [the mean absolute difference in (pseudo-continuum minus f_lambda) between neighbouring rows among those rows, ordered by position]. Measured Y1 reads -1.9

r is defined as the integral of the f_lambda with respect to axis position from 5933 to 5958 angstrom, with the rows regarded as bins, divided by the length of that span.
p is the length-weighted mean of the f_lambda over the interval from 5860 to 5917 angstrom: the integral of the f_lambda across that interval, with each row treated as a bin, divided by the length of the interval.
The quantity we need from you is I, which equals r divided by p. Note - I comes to 1.02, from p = 21.9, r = 22.4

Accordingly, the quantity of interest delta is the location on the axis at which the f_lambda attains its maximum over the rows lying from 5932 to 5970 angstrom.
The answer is 5965.39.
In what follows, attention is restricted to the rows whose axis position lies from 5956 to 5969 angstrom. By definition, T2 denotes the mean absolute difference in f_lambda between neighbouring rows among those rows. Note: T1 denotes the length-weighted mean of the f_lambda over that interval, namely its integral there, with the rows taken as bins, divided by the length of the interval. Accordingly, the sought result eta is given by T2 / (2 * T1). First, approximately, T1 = 23.77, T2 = 4.6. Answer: 0.097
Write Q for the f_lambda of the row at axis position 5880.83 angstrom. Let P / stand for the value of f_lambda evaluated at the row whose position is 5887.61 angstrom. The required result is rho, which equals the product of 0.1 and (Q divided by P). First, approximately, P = 20.6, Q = 21.9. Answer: 0.106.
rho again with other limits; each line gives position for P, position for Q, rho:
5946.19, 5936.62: 0.094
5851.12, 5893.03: 0.064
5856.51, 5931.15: 0.085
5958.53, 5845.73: 0.077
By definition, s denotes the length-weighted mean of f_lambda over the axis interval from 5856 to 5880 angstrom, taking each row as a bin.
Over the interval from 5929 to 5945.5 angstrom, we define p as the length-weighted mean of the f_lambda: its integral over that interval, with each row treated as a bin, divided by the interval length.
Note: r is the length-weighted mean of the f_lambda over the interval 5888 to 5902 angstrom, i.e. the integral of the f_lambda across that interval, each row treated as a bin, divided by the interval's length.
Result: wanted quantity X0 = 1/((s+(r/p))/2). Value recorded 0.085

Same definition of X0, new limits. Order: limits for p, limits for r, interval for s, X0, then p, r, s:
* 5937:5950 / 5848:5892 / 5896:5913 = 0.087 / 22.1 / 22.8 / 21.9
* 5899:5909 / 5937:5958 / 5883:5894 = 0.092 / 21.8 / 22.3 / 20.8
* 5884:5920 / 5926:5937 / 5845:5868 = 0.081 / 21.5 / 23.5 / 23.6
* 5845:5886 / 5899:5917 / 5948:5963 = 0.083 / 22.8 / 22.8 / 23.1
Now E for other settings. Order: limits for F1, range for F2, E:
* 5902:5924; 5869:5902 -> -123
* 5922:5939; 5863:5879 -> -3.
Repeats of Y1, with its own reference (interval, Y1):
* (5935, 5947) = -0.1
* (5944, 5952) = -0.6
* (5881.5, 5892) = -2.6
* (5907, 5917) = -3.2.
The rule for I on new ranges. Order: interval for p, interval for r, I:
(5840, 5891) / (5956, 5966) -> 1.05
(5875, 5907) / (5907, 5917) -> 1.17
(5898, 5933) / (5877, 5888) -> 0.93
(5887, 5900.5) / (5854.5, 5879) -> 1.21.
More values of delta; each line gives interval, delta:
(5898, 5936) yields 5927.05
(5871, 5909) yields 5890.32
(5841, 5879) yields 5848.42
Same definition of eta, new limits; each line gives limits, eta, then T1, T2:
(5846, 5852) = 0.073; 24.35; 3.6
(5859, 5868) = 0.038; 23.64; 1.8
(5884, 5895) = 0.140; 20.17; 5.6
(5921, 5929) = 0.081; 24.28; 3.9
